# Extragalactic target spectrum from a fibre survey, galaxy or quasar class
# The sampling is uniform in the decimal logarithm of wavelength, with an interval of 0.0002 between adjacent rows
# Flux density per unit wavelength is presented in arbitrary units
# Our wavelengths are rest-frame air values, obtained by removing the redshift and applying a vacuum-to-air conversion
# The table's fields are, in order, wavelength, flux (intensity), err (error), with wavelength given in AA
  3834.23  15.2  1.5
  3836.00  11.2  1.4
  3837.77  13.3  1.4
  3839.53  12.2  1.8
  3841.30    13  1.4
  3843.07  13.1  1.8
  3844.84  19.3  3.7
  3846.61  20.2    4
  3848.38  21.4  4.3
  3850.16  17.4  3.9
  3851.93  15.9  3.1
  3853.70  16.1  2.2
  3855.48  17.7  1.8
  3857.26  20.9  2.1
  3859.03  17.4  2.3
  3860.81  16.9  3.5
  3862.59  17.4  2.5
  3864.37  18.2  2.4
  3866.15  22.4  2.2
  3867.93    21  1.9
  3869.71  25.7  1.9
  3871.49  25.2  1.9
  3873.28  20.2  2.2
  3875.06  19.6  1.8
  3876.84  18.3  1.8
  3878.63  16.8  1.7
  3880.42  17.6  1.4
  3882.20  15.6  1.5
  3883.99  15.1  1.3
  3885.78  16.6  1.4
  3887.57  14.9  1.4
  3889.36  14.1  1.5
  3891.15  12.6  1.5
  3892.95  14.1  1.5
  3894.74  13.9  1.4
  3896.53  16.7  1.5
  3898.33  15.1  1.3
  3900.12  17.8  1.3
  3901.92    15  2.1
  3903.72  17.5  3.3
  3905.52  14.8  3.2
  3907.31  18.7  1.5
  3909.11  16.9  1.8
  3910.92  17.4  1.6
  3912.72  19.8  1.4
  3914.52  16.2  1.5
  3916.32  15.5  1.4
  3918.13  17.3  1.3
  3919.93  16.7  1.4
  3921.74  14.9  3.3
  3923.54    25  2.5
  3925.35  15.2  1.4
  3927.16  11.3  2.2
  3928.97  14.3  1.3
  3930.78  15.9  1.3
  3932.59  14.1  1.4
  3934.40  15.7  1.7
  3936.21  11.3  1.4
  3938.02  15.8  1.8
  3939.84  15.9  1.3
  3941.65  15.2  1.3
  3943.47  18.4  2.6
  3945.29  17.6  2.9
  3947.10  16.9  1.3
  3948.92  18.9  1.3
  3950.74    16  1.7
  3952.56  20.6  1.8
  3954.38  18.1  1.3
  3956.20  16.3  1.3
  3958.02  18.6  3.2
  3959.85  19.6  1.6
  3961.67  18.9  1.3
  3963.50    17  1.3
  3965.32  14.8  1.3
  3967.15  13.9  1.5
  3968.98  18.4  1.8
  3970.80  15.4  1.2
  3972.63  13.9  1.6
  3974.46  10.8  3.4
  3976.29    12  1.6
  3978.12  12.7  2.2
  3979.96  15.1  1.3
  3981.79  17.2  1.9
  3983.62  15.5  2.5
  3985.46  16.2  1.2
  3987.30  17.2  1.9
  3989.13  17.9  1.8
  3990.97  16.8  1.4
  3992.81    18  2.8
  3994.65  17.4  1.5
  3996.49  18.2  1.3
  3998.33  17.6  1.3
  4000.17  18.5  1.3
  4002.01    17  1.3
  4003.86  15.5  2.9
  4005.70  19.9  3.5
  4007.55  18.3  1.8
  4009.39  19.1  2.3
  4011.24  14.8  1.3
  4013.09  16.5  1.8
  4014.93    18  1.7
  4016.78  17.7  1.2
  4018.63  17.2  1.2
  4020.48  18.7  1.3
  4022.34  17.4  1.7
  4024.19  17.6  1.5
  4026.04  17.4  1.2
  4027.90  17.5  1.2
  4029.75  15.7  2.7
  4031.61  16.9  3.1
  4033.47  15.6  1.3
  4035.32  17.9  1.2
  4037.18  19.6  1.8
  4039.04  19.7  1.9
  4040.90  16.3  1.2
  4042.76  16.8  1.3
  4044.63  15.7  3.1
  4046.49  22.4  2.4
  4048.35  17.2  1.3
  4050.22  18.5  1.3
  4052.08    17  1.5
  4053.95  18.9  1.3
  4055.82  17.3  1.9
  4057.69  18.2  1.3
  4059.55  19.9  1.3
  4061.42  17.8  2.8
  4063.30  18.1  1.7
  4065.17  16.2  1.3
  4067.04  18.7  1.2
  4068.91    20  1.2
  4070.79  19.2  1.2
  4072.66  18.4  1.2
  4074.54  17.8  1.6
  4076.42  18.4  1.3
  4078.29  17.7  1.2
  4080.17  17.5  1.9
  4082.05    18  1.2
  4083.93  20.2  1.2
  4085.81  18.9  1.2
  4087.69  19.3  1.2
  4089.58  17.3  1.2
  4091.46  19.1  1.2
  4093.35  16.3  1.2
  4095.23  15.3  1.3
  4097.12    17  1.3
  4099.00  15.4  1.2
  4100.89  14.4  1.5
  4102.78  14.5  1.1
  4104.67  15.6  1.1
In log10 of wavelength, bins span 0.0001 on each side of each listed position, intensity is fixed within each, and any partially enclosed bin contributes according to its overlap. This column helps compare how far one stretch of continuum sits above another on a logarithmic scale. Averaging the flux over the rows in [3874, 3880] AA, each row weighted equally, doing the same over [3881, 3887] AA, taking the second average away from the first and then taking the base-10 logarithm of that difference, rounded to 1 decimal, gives 0.4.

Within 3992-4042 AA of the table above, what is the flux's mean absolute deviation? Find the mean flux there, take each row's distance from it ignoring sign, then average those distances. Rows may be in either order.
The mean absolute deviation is 1.0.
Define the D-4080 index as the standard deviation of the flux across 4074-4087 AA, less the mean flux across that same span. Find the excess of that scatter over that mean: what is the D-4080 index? -17.5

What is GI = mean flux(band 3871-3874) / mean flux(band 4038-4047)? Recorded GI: 1.25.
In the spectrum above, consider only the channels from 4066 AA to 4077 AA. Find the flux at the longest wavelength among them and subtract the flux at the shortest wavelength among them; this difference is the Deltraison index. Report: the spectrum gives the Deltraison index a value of 0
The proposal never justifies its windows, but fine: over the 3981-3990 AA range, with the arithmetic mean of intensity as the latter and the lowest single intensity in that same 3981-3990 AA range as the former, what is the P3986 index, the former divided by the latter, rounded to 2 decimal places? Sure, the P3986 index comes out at 0.92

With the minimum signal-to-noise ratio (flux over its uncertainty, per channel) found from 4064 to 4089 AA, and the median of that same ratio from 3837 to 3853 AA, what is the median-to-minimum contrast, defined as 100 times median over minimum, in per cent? 57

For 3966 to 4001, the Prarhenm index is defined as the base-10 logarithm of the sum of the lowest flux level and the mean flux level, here 1.43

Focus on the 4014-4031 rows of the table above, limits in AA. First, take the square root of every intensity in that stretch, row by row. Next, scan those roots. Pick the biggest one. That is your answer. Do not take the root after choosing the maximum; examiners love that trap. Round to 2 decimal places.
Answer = 4.32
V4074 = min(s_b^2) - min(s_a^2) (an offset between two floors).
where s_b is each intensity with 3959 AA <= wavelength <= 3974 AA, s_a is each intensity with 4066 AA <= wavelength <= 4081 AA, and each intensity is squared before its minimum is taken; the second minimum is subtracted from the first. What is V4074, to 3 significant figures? -113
